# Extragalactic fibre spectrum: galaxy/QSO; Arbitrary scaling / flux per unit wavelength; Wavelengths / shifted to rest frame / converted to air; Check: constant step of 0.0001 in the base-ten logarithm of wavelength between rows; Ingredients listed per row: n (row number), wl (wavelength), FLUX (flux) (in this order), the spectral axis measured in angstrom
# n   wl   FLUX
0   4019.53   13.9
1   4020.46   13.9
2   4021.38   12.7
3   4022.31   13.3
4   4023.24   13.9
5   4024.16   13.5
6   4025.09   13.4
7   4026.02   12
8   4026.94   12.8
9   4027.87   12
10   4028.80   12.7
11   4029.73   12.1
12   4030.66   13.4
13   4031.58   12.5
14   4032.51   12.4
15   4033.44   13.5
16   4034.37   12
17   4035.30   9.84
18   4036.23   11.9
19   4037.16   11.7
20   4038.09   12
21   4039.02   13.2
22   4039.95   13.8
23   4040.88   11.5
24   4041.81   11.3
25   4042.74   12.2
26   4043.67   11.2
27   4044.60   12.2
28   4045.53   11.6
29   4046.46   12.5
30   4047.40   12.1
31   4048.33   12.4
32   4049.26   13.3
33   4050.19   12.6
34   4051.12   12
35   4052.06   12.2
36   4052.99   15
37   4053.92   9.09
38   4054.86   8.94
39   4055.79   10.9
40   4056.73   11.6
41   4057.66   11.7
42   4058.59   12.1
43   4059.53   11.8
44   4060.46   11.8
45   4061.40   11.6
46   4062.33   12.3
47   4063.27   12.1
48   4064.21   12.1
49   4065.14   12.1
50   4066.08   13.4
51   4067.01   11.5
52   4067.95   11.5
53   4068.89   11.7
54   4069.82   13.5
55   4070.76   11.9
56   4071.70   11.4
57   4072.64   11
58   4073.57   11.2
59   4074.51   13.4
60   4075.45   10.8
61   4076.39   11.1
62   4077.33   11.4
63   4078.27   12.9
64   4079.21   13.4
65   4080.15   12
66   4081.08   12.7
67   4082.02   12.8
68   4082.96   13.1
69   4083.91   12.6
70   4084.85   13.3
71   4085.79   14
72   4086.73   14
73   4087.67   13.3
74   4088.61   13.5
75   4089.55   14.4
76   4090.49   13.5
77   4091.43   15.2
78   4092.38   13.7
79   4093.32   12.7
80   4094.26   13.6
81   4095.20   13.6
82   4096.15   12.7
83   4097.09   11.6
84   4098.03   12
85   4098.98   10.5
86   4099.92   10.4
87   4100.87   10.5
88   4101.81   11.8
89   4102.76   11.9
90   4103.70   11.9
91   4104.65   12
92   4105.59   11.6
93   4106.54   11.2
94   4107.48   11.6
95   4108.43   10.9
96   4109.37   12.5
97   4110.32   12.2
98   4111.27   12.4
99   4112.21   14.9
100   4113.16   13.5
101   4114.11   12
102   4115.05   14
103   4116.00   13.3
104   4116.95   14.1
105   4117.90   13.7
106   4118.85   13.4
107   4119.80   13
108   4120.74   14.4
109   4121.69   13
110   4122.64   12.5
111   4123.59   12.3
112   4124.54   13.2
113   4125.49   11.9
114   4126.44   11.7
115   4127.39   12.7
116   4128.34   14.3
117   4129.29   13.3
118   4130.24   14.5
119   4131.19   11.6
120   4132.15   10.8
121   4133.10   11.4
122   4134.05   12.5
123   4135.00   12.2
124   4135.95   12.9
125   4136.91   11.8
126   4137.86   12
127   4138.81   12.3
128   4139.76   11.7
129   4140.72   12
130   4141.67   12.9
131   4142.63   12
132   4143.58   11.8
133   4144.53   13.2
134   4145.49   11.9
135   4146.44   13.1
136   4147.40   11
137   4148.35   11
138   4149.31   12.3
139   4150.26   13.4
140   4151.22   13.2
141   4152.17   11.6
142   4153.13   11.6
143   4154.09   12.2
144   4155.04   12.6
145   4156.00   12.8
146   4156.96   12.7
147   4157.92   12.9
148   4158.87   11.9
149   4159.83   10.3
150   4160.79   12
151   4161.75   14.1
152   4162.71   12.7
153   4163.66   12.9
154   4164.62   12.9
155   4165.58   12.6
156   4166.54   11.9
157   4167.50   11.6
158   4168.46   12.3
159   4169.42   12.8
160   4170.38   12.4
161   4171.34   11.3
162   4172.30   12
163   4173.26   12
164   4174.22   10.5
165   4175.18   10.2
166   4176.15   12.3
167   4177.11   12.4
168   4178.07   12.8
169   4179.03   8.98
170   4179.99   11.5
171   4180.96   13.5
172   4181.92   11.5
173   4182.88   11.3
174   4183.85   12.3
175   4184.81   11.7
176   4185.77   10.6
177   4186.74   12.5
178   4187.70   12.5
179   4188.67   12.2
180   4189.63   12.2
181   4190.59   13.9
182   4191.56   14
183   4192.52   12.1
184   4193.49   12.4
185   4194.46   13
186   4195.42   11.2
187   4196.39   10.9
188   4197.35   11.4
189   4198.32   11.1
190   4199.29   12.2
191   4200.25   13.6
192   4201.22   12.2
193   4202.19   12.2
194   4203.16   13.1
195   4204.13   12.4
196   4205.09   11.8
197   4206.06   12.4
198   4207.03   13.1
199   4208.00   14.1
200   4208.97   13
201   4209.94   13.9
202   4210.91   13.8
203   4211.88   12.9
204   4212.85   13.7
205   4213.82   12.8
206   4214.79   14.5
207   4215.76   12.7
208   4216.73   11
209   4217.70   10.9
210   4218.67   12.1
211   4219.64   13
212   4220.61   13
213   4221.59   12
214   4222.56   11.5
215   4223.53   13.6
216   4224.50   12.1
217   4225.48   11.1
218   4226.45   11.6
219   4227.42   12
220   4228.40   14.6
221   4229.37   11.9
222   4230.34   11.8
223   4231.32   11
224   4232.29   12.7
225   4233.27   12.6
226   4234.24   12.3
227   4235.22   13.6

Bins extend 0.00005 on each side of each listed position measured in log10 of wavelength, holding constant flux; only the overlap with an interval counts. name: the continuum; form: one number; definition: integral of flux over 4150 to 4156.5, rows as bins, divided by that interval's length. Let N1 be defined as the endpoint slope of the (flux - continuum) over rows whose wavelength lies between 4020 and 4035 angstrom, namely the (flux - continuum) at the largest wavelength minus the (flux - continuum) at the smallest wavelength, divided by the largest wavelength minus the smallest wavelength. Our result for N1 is -0.14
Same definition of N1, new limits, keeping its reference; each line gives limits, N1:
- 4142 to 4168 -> -0.02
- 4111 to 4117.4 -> 0.30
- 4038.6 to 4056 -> -0.14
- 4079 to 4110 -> -0.03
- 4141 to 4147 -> 0.04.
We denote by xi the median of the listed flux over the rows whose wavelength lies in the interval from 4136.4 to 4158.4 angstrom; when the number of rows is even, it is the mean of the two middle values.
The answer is 12.2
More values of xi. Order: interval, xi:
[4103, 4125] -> 12.5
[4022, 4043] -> 12.4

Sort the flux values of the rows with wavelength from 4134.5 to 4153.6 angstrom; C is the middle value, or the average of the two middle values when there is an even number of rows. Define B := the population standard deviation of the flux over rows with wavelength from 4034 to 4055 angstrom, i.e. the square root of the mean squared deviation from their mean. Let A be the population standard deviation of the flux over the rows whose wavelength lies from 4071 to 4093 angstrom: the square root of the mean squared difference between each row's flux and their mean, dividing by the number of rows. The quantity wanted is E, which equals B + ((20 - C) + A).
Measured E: 10.5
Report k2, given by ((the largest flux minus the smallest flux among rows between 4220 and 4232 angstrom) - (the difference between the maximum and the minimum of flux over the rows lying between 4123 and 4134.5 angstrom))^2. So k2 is 0.0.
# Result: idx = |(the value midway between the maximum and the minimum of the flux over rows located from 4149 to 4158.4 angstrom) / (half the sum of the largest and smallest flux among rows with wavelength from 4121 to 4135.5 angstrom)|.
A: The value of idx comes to 0.99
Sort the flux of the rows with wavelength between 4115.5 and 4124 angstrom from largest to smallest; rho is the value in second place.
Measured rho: 14.1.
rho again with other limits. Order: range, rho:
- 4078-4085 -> 13.3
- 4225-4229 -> 12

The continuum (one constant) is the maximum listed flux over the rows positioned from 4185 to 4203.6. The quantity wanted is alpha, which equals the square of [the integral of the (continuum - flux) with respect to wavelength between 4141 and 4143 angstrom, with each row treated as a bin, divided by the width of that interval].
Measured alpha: 2.5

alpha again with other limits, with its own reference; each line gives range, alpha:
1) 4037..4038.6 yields 4.3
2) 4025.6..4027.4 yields 2.6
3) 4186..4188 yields 3.0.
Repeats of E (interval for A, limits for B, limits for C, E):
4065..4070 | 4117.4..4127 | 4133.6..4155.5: 9.4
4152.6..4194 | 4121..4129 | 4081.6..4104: 8.8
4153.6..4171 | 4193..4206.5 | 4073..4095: 8.2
